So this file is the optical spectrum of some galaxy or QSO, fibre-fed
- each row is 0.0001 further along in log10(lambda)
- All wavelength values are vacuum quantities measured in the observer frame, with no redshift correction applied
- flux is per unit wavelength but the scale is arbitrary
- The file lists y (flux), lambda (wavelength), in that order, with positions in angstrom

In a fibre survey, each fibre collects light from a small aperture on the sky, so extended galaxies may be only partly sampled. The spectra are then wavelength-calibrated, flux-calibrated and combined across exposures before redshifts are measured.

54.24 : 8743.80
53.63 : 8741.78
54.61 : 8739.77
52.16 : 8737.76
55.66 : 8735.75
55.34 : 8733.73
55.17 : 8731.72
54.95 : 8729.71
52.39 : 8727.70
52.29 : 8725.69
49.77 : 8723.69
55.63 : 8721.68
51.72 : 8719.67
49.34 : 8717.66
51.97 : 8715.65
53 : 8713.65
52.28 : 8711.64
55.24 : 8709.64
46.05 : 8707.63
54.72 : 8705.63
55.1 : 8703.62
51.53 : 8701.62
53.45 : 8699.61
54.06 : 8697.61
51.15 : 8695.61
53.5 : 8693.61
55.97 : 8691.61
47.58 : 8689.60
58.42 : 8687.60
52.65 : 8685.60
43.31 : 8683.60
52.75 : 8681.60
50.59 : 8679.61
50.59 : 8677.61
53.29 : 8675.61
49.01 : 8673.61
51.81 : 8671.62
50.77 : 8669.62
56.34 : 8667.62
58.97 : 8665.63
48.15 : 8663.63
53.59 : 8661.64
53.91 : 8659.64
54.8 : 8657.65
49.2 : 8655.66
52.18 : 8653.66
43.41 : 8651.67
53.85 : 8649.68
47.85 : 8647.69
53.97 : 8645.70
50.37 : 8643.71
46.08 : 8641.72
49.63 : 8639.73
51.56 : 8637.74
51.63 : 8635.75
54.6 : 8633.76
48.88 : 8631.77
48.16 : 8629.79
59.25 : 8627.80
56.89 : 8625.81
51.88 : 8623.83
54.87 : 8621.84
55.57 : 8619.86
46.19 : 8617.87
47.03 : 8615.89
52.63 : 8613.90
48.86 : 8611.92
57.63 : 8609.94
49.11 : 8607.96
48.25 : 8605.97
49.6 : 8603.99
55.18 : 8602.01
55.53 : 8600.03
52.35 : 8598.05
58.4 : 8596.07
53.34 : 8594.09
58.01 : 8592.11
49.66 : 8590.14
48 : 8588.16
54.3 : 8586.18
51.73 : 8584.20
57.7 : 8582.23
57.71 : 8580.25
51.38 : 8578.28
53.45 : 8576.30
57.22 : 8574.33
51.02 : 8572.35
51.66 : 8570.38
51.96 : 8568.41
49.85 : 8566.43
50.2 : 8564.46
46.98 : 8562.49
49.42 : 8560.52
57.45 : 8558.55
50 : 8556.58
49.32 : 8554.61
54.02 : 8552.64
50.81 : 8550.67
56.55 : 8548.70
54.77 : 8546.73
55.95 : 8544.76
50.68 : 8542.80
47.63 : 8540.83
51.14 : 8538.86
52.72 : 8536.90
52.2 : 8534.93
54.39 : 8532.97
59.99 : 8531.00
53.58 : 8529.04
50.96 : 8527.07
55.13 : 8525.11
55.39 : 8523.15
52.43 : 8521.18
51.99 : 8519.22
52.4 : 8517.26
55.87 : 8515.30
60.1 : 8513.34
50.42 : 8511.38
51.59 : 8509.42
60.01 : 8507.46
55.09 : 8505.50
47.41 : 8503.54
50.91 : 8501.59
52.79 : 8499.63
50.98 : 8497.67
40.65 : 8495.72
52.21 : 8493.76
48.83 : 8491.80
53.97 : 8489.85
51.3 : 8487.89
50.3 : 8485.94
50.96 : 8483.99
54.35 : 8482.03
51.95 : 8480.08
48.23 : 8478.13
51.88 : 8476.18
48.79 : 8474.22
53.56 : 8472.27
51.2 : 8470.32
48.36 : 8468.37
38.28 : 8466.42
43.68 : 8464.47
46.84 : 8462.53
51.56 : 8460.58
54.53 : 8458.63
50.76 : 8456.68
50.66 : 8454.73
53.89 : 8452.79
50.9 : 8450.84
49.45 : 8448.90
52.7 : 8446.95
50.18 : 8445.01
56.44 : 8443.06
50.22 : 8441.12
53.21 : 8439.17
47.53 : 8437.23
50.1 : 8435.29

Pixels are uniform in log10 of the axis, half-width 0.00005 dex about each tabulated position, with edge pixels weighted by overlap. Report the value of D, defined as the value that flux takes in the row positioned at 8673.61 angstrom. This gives 49.01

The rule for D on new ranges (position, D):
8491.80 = 48.83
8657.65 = 54.8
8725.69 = 52.29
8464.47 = 43.68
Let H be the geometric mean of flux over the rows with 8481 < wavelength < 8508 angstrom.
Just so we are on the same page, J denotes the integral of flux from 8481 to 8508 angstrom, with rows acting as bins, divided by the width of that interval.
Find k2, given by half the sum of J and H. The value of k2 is 51.3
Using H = 51.2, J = 51.3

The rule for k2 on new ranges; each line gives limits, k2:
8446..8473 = 49.6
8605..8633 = 51.7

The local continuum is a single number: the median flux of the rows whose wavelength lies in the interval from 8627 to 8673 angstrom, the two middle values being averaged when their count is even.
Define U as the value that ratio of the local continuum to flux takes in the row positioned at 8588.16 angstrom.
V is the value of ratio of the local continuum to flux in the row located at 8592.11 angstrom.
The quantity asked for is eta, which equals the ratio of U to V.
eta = 1.21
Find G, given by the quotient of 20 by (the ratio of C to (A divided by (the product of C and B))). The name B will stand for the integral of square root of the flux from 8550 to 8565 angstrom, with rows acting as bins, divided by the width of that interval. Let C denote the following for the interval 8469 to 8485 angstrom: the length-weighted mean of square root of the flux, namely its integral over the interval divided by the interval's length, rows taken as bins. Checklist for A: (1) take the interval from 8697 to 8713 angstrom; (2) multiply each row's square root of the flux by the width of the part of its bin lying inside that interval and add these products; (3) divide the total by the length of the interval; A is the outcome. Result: 0.40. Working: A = 7.26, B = 7.14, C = 7.16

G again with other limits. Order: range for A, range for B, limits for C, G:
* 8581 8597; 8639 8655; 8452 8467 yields 0.43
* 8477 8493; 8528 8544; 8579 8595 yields 0.37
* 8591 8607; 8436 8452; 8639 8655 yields 0.41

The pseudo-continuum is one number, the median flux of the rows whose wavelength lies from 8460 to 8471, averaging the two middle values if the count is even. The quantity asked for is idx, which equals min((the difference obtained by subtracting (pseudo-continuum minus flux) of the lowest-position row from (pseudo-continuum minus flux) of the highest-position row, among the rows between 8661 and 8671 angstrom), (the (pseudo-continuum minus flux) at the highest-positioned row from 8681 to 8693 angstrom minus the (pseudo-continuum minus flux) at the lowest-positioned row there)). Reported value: -3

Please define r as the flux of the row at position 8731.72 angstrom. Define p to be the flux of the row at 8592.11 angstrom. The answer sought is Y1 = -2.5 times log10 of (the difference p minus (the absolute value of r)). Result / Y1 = -1.1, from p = 58.01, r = 55.17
